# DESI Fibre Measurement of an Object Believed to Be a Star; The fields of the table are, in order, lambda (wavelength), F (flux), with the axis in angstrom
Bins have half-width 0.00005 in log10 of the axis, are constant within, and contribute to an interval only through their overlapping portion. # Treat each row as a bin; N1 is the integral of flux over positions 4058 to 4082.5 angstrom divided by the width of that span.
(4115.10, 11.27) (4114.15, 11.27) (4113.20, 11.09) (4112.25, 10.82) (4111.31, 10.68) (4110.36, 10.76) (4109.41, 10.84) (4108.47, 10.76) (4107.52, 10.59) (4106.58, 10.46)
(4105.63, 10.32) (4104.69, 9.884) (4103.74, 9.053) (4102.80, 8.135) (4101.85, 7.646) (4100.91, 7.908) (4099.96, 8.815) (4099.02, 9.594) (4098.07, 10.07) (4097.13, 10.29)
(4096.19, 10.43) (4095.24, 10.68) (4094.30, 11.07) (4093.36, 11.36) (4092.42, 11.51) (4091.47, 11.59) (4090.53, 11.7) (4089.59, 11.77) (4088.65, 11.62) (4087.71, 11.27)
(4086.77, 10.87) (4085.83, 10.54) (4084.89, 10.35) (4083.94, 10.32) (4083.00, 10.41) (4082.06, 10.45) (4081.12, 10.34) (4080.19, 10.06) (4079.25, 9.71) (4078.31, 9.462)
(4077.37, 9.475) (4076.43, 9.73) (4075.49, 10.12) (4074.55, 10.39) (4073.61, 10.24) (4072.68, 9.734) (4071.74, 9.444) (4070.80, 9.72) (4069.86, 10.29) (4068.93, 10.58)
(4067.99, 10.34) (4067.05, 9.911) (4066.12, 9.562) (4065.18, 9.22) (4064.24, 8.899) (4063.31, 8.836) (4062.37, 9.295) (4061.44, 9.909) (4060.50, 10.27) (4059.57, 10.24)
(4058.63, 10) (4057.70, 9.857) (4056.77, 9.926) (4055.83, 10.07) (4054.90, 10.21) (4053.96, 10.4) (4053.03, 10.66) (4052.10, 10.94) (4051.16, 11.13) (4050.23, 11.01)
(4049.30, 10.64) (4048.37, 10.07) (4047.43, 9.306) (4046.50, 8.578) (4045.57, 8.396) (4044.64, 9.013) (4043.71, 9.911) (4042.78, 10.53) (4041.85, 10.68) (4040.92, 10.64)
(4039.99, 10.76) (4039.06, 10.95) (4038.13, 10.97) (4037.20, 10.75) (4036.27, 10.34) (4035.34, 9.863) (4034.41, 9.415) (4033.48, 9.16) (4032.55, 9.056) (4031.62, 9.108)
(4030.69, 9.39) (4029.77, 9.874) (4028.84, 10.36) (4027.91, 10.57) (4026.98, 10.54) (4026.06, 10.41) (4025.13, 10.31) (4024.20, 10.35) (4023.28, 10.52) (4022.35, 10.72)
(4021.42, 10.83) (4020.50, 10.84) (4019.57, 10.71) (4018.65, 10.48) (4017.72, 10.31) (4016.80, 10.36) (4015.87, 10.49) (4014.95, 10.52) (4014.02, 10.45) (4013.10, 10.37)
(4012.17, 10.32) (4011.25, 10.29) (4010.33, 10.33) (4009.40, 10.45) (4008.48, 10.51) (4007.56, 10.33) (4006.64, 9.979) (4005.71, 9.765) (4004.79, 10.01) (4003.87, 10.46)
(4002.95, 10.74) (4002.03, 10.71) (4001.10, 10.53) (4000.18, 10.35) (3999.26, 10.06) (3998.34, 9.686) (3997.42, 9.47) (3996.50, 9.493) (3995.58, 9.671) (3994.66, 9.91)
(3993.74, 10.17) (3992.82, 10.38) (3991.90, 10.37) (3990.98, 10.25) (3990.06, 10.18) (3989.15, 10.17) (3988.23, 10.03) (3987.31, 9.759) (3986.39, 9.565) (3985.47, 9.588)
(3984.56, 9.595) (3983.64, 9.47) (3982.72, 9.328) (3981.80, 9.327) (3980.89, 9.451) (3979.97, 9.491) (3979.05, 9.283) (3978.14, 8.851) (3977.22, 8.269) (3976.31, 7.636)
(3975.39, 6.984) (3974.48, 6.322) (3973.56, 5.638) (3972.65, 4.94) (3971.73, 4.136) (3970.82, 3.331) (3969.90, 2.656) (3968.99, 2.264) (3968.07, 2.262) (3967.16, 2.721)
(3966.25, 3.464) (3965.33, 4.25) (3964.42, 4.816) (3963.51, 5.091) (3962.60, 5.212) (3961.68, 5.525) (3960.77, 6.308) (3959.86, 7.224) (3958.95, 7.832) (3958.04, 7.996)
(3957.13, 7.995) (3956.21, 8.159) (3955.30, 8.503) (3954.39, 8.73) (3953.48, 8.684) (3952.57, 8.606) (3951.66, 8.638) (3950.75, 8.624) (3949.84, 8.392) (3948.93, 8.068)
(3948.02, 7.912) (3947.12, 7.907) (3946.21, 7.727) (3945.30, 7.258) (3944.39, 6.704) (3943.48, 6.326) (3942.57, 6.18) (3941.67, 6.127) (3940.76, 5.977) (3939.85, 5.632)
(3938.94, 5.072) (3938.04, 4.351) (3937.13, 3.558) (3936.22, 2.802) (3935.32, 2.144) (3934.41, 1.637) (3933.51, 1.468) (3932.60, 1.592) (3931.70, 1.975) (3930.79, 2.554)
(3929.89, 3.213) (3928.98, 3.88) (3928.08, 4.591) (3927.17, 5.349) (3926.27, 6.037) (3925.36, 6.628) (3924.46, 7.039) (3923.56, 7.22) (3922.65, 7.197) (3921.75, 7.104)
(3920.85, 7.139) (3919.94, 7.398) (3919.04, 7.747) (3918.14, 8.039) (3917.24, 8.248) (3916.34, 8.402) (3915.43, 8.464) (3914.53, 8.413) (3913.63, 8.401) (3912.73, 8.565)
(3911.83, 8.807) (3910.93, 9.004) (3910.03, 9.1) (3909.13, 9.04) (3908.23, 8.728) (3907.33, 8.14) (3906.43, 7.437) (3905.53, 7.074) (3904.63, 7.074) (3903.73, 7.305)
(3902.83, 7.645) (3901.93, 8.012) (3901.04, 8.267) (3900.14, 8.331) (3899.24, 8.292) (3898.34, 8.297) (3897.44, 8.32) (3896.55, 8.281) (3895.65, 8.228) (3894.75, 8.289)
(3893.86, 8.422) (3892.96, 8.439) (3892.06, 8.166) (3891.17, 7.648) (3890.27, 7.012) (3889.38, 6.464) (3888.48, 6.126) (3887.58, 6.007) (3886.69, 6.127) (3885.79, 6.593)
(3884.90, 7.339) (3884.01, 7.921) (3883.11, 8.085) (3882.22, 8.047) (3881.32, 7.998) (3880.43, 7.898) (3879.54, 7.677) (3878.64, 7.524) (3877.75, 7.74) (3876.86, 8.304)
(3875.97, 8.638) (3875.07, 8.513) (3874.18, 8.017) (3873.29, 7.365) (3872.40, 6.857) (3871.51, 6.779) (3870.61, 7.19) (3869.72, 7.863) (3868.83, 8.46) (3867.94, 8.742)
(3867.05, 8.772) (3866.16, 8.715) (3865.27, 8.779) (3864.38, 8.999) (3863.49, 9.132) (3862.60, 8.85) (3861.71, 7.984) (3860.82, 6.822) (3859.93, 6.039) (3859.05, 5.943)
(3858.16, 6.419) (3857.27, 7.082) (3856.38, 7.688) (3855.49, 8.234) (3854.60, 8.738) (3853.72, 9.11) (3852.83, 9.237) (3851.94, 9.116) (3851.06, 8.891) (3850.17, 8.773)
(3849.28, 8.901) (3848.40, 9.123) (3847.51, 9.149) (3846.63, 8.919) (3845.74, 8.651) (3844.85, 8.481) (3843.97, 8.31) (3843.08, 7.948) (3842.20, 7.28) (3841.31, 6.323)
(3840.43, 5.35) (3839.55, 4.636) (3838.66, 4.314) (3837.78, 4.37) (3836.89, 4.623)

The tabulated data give 9.9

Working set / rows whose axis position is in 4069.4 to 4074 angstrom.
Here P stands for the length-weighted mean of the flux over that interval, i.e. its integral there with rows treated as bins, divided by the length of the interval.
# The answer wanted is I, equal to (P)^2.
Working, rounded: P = 9.9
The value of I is 98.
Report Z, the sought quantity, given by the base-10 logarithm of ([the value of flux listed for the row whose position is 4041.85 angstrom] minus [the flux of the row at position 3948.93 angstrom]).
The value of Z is 0.42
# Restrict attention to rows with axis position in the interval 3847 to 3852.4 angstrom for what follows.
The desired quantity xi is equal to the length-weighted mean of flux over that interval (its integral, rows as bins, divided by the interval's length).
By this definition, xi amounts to 9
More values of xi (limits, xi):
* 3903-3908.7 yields 8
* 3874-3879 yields 8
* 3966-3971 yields 3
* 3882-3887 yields 7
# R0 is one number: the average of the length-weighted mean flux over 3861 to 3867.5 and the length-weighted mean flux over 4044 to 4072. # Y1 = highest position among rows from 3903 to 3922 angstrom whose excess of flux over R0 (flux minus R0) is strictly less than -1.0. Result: 3921.75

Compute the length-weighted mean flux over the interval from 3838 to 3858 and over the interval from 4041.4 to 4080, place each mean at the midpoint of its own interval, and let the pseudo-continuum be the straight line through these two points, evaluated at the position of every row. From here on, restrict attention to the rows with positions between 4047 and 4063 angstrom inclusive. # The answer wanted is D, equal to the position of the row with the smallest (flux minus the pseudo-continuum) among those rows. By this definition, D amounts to 4062.37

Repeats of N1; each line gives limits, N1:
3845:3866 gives 8.3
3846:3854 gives 9.0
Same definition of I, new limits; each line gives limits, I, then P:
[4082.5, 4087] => 109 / 10.5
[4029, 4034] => 88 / 9.4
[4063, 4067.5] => 87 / 9.3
